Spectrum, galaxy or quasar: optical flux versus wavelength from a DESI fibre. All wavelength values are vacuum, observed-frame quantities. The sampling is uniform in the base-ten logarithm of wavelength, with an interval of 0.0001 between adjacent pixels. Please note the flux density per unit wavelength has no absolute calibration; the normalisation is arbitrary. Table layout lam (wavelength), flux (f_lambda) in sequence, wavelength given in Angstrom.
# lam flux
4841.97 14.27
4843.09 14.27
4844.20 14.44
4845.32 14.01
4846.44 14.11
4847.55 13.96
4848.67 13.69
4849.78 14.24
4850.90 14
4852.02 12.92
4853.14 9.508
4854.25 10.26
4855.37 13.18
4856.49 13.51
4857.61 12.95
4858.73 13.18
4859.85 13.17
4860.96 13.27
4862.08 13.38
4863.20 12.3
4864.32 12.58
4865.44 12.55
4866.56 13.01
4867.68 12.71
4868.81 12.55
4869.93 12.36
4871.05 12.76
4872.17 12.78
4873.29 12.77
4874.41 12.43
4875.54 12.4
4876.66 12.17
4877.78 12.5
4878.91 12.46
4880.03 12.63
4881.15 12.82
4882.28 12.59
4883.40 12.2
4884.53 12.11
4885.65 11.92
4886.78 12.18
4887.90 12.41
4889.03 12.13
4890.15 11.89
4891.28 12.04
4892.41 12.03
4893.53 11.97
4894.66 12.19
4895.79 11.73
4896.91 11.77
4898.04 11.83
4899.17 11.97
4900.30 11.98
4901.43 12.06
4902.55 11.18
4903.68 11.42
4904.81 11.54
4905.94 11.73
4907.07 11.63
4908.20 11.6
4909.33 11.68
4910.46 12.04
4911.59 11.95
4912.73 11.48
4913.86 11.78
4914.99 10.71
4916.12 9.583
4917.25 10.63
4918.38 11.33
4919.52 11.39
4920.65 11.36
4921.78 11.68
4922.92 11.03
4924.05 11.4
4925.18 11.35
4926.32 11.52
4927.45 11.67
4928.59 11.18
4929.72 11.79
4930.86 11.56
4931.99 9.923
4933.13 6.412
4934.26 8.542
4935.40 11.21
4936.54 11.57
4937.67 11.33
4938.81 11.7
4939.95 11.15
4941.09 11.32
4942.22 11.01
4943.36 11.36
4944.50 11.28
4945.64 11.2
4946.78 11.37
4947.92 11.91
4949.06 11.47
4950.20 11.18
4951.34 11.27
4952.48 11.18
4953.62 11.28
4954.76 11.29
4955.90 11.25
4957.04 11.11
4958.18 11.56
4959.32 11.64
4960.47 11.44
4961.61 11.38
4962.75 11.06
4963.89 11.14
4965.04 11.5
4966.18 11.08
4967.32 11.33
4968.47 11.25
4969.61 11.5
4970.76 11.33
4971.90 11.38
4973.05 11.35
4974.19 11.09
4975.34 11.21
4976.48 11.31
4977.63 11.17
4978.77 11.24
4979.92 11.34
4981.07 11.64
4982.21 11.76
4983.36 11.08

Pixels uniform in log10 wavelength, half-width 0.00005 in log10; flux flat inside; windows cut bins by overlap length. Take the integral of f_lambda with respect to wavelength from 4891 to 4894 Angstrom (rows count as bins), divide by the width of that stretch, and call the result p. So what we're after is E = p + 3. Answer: 15.0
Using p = 12.0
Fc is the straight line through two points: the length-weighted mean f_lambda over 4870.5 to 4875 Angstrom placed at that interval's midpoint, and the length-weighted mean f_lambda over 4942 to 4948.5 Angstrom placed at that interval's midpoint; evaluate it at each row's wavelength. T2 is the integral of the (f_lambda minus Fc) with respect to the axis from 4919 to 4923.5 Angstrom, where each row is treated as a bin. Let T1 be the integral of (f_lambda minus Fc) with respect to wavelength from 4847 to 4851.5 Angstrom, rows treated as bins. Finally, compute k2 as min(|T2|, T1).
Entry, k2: 1.9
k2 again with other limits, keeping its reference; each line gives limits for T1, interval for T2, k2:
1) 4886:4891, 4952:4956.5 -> -1.3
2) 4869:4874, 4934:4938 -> -0.3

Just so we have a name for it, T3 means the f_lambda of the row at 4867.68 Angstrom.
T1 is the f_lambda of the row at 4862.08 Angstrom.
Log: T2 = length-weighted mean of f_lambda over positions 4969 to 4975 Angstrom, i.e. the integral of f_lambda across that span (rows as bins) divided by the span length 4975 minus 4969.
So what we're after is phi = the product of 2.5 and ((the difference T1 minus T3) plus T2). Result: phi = 30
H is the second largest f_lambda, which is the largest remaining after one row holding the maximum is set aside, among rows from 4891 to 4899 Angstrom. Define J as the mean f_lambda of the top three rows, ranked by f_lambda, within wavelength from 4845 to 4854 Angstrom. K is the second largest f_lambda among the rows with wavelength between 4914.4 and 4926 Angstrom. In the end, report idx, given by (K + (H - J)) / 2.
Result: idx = 4.7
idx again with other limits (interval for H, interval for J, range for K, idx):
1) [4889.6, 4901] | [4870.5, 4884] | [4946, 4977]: 5.4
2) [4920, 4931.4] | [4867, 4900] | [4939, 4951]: 5.2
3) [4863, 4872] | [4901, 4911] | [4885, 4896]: 6.5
